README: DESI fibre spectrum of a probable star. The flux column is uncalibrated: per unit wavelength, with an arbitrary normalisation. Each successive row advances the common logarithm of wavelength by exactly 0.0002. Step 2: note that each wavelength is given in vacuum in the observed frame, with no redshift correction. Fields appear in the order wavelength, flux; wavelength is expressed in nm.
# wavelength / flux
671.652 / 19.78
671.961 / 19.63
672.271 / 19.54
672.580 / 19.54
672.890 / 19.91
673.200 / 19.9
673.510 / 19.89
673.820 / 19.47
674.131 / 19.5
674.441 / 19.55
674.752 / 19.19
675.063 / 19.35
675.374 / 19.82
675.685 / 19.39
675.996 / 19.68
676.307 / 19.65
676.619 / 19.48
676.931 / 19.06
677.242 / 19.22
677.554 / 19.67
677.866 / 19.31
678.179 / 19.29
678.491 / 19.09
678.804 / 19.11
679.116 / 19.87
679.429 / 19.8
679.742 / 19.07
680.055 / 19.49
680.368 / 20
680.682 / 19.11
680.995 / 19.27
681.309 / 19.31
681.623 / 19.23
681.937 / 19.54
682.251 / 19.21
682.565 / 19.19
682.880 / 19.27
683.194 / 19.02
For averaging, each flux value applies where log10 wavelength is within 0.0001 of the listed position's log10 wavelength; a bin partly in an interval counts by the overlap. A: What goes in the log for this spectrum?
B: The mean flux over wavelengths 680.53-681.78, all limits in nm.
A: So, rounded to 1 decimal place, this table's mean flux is 19.2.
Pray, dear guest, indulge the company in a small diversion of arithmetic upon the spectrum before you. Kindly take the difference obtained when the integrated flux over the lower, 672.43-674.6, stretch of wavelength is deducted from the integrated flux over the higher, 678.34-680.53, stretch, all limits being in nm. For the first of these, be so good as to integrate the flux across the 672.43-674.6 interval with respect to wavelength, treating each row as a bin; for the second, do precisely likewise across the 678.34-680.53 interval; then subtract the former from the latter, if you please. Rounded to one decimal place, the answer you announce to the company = 0.0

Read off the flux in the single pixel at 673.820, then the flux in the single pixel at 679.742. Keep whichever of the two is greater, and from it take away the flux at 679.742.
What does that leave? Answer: 0.40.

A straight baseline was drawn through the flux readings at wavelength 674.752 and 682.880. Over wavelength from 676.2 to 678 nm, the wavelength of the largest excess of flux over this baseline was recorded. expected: 677.554 nm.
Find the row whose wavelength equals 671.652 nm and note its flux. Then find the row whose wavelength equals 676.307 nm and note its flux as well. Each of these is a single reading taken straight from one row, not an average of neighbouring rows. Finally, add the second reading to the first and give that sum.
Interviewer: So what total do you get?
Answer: 39.4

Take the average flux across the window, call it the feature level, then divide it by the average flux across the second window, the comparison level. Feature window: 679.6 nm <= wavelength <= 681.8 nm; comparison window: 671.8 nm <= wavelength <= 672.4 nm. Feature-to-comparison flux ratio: 0.99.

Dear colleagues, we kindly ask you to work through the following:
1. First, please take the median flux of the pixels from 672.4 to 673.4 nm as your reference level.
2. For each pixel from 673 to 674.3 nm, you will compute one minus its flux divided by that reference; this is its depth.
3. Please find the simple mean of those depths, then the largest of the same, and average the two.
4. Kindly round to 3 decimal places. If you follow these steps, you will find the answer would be 0.016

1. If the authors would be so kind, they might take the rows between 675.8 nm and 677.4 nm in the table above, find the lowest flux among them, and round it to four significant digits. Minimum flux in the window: 19.06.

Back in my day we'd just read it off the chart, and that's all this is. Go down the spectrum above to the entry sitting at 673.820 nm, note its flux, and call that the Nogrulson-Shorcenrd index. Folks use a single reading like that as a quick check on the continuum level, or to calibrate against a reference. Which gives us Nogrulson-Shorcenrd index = 19.47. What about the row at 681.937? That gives 19.54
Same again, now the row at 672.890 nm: 19.91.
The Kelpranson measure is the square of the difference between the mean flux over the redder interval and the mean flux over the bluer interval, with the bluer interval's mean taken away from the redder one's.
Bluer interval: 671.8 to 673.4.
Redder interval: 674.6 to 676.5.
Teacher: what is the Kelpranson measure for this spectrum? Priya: 0.04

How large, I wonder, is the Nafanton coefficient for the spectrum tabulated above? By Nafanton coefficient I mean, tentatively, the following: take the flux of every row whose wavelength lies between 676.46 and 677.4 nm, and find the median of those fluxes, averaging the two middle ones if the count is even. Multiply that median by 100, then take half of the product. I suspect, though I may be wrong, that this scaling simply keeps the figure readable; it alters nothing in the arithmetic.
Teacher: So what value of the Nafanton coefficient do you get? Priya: 961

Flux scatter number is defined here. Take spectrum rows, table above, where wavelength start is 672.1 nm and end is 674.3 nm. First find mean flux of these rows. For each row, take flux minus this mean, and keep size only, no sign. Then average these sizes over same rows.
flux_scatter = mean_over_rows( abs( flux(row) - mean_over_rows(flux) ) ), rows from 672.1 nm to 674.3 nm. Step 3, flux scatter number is 0.19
